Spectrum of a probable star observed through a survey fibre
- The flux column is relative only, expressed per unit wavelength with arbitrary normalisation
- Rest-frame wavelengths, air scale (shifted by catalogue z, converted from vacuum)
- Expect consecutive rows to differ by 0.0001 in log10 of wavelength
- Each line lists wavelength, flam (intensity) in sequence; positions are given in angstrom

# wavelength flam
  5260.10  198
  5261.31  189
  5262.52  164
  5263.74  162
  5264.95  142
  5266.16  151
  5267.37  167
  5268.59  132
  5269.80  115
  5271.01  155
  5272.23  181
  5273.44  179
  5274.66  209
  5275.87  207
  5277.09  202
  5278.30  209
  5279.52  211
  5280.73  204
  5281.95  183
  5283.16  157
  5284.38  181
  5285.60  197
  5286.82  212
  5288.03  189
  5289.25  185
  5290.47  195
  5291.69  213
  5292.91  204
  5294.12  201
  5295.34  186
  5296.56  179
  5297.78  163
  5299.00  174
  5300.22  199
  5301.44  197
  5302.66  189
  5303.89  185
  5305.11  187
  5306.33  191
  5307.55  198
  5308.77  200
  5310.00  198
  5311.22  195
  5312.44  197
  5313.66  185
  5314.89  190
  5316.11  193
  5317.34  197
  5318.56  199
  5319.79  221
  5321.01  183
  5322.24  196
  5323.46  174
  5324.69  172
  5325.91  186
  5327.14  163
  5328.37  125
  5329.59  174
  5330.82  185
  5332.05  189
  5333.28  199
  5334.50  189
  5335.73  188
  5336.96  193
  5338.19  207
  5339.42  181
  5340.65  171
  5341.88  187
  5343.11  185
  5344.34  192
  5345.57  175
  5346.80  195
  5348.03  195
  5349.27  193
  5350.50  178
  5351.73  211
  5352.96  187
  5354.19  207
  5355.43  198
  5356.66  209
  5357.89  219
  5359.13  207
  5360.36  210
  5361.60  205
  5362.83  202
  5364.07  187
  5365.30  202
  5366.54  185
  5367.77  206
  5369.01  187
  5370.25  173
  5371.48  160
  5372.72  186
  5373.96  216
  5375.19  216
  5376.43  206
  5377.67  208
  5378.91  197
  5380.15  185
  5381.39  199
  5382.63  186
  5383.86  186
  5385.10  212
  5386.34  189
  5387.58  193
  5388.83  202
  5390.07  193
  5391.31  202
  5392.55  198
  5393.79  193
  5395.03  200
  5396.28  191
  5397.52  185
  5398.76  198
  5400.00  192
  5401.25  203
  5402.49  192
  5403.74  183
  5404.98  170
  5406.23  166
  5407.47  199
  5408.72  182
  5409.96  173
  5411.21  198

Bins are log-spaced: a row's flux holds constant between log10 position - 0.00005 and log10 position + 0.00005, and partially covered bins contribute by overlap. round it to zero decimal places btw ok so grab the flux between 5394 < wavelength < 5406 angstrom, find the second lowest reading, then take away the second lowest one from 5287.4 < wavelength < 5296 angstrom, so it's -3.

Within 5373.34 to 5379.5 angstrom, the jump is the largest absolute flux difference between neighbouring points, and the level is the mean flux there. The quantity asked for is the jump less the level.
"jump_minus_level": -198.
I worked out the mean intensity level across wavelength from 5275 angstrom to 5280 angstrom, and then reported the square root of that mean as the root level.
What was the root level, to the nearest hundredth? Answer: 14.40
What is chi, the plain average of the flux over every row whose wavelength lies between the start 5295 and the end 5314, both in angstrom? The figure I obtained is 189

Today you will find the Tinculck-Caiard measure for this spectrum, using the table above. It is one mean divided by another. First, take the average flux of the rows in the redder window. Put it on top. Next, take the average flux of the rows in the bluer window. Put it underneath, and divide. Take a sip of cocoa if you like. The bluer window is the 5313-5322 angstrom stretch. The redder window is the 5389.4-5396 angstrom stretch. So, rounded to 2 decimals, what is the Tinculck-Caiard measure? 1.01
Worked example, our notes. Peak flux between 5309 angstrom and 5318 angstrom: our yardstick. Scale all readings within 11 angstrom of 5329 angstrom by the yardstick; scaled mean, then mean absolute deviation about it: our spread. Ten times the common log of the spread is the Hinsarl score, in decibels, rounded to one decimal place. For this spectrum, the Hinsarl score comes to -11.7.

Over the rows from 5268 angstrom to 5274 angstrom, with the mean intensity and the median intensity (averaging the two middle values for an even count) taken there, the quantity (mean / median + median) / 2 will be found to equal 78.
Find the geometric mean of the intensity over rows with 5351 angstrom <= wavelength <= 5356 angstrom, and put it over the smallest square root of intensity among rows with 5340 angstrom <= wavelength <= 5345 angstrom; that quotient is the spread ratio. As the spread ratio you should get 15.3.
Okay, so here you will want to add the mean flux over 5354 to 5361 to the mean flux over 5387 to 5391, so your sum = 404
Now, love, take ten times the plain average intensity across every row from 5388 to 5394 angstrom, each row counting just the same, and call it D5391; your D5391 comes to 1976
